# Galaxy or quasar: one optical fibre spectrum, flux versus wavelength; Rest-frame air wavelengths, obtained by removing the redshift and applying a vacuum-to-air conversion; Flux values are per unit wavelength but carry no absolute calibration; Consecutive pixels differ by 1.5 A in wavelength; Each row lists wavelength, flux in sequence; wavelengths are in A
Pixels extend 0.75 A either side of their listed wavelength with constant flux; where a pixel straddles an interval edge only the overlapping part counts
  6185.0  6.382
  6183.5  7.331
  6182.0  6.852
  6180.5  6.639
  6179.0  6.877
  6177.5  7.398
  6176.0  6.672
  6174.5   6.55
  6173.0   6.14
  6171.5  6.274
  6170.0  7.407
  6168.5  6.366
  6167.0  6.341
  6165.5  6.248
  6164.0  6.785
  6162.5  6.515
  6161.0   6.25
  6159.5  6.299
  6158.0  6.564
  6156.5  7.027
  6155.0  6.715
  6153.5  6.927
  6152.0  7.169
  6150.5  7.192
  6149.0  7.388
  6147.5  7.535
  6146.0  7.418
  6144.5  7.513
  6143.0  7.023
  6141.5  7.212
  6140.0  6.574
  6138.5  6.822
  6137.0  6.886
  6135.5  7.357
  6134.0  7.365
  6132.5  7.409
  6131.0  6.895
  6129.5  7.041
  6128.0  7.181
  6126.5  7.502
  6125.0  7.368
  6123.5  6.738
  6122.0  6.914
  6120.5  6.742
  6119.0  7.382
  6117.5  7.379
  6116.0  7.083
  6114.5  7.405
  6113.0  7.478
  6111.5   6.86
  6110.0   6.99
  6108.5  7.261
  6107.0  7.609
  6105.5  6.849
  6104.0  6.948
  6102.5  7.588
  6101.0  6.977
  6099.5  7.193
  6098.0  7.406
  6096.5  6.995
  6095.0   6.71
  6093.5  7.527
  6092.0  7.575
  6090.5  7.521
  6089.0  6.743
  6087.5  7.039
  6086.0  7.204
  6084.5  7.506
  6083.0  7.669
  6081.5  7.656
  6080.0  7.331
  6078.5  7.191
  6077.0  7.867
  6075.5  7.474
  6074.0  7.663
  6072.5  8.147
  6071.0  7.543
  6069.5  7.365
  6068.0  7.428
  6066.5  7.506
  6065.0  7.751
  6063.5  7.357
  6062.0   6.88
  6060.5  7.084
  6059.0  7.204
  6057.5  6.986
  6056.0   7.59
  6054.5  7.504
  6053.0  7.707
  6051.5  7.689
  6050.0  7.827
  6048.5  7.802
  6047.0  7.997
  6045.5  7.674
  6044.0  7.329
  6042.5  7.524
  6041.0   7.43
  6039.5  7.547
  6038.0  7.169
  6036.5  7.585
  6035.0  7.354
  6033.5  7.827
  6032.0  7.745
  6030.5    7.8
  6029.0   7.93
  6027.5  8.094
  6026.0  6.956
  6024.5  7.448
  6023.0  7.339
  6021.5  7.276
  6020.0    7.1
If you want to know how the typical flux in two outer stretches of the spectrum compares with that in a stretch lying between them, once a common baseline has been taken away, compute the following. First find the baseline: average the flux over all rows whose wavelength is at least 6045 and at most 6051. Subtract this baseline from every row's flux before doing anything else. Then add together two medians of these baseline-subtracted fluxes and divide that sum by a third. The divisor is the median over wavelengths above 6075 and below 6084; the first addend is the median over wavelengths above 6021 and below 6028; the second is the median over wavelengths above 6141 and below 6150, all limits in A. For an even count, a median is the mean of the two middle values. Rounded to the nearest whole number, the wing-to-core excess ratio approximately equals 3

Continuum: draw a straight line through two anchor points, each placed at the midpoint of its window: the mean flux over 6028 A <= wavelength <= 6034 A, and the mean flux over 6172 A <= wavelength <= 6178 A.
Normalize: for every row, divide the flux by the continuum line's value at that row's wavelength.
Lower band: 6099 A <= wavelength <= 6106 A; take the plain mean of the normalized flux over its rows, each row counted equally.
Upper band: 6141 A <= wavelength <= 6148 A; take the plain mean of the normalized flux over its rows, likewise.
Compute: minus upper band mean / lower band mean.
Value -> -1.08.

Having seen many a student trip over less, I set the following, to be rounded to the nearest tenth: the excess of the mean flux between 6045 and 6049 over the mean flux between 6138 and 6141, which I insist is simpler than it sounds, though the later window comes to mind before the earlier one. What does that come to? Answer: 1.1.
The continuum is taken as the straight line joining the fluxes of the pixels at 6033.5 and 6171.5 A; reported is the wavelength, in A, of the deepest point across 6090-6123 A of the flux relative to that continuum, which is 6095.0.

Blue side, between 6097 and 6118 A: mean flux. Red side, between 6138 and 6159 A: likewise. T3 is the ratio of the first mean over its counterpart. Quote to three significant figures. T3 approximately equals 1.02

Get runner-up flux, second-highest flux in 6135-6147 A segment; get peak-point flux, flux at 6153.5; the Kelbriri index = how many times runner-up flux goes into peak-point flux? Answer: 0.93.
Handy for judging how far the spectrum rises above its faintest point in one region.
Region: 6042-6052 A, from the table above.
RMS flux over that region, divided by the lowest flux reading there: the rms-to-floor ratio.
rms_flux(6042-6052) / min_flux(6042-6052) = 1.050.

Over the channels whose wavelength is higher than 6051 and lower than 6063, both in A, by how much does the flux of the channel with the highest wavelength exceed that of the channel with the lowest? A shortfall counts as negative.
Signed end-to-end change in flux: -0.81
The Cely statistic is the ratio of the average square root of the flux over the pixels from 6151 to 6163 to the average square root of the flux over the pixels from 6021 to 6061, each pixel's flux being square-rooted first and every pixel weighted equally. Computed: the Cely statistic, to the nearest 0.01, 0.94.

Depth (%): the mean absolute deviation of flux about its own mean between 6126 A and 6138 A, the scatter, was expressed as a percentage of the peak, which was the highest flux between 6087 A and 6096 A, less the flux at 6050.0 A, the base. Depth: -81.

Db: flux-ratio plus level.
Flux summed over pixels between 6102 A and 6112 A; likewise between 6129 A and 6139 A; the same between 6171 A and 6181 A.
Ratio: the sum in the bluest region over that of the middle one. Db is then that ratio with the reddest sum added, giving 48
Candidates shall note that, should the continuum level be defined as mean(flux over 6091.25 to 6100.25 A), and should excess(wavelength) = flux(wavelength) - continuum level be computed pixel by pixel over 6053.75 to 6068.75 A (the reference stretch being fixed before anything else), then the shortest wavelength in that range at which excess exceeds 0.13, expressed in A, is 6054.5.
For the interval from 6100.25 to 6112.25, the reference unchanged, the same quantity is 6102.5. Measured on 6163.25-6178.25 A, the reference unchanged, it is 6170.0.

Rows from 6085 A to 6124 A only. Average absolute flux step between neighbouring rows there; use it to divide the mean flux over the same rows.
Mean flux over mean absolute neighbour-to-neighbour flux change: 21.2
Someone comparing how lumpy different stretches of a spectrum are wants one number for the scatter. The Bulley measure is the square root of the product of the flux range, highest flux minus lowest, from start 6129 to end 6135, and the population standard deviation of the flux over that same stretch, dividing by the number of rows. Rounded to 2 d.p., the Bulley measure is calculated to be 0.33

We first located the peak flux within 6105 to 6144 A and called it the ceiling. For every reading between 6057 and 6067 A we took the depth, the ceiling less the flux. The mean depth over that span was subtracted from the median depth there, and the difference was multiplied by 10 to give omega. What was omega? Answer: 0.5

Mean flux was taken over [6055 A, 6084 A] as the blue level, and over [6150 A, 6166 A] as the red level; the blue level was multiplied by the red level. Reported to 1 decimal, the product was 50.0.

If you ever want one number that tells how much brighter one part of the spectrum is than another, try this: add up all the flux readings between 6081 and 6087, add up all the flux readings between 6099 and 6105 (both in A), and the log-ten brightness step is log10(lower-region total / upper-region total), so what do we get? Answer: 0.020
